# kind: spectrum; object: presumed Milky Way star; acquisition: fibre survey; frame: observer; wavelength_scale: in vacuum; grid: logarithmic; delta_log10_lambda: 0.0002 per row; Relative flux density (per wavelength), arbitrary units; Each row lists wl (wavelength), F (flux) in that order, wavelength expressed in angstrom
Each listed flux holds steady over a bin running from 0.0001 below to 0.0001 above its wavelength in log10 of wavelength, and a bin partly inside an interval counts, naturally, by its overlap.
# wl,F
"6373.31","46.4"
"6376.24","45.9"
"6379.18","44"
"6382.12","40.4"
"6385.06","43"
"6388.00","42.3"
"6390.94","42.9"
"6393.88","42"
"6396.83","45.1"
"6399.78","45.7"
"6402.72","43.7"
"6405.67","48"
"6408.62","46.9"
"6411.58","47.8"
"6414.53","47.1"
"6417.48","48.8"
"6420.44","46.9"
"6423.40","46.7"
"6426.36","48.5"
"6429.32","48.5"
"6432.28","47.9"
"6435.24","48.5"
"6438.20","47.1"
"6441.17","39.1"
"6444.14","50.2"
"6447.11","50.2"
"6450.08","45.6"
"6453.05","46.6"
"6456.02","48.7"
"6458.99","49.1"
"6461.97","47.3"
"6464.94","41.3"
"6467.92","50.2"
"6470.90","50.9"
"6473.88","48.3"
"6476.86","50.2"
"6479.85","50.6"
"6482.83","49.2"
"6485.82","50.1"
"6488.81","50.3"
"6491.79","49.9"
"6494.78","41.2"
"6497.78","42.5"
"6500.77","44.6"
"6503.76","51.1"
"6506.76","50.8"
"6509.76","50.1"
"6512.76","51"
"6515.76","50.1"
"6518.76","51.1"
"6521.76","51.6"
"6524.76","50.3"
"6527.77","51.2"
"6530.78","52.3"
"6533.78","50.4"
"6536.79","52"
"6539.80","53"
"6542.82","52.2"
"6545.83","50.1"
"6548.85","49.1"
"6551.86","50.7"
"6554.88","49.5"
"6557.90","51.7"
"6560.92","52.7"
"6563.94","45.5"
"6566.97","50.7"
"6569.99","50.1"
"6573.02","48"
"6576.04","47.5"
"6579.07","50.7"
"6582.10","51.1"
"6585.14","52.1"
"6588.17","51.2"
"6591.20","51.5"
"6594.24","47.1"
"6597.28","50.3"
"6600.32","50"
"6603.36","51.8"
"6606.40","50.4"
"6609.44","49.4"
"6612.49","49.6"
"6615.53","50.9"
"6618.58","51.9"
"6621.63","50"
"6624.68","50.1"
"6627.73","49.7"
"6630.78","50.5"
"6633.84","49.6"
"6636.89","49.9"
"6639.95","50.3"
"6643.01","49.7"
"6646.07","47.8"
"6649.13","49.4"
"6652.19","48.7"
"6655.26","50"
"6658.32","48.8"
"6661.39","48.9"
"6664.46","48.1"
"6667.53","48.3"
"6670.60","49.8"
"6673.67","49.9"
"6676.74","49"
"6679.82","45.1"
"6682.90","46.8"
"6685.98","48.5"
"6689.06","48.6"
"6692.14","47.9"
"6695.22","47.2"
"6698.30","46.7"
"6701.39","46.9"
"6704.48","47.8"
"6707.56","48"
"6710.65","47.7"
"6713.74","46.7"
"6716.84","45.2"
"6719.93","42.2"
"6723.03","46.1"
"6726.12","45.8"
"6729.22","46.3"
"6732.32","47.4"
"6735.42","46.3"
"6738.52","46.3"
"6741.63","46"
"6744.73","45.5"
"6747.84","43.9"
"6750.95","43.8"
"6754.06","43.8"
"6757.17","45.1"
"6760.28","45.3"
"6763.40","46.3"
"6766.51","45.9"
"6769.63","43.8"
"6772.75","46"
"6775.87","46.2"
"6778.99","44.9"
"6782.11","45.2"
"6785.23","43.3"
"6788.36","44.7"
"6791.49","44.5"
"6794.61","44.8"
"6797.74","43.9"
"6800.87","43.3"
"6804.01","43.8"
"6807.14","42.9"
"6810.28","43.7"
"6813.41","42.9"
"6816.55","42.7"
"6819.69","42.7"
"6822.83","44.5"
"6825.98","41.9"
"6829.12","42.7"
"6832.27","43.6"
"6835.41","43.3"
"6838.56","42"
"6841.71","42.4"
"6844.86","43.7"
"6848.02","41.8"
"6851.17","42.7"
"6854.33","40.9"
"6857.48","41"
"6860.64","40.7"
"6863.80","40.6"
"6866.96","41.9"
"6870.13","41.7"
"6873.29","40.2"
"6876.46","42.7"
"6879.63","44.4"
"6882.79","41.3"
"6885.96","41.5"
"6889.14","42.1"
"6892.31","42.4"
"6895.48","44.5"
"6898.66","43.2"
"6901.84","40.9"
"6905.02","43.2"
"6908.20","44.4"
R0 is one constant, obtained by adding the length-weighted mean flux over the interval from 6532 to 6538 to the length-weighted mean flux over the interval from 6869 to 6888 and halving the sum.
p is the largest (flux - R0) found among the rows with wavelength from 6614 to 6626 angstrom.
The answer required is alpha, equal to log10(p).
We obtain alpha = 0.72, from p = 5.27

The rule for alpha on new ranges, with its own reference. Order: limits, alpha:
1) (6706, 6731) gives 0.14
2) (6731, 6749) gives -0.11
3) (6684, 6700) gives 0.30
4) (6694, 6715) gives 0.14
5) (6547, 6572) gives 0.78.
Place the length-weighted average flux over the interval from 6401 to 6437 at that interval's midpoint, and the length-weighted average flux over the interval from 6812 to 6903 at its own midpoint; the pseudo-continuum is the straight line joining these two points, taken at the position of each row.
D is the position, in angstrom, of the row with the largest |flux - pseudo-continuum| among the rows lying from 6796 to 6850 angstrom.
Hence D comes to 6822.83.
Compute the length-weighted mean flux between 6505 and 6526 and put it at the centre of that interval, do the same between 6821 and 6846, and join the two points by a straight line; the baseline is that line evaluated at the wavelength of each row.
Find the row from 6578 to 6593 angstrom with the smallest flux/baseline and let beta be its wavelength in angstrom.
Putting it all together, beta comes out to 6579.07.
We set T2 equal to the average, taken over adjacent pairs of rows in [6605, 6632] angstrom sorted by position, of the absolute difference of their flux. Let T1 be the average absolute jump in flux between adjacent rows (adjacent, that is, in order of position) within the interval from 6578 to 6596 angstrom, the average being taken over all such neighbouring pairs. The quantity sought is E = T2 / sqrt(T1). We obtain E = 0.7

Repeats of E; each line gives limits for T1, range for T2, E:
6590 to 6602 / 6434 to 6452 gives 3.1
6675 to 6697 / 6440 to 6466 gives 2.8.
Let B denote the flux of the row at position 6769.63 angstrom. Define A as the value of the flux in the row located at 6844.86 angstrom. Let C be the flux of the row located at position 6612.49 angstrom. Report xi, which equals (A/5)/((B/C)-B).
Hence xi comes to -0.204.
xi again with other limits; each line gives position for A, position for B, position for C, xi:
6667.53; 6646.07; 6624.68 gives -0.206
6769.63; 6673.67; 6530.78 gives -0.179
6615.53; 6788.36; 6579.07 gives -0.232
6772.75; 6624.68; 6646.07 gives -0.188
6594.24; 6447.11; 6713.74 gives -0.192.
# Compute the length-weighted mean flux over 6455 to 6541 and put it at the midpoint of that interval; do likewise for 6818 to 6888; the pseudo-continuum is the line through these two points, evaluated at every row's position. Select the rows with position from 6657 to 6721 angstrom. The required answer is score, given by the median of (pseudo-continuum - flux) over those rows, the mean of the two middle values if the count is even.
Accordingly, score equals -2.5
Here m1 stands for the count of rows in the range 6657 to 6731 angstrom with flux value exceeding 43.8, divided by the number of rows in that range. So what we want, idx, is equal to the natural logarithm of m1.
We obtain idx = -0.04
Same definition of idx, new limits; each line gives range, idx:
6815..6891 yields -2.48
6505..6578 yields 0.00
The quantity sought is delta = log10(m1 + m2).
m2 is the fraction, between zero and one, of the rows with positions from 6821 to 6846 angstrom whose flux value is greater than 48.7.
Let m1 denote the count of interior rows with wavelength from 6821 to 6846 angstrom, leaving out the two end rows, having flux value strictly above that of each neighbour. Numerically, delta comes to 0.0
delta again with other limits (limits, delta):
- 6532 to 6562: 0.5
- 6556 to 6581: 0.4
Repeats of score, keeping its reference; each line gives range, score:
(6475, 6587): -1.8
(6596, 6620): -3.1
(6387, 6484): 3.1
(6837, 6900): 0.0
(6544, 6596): -2.5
